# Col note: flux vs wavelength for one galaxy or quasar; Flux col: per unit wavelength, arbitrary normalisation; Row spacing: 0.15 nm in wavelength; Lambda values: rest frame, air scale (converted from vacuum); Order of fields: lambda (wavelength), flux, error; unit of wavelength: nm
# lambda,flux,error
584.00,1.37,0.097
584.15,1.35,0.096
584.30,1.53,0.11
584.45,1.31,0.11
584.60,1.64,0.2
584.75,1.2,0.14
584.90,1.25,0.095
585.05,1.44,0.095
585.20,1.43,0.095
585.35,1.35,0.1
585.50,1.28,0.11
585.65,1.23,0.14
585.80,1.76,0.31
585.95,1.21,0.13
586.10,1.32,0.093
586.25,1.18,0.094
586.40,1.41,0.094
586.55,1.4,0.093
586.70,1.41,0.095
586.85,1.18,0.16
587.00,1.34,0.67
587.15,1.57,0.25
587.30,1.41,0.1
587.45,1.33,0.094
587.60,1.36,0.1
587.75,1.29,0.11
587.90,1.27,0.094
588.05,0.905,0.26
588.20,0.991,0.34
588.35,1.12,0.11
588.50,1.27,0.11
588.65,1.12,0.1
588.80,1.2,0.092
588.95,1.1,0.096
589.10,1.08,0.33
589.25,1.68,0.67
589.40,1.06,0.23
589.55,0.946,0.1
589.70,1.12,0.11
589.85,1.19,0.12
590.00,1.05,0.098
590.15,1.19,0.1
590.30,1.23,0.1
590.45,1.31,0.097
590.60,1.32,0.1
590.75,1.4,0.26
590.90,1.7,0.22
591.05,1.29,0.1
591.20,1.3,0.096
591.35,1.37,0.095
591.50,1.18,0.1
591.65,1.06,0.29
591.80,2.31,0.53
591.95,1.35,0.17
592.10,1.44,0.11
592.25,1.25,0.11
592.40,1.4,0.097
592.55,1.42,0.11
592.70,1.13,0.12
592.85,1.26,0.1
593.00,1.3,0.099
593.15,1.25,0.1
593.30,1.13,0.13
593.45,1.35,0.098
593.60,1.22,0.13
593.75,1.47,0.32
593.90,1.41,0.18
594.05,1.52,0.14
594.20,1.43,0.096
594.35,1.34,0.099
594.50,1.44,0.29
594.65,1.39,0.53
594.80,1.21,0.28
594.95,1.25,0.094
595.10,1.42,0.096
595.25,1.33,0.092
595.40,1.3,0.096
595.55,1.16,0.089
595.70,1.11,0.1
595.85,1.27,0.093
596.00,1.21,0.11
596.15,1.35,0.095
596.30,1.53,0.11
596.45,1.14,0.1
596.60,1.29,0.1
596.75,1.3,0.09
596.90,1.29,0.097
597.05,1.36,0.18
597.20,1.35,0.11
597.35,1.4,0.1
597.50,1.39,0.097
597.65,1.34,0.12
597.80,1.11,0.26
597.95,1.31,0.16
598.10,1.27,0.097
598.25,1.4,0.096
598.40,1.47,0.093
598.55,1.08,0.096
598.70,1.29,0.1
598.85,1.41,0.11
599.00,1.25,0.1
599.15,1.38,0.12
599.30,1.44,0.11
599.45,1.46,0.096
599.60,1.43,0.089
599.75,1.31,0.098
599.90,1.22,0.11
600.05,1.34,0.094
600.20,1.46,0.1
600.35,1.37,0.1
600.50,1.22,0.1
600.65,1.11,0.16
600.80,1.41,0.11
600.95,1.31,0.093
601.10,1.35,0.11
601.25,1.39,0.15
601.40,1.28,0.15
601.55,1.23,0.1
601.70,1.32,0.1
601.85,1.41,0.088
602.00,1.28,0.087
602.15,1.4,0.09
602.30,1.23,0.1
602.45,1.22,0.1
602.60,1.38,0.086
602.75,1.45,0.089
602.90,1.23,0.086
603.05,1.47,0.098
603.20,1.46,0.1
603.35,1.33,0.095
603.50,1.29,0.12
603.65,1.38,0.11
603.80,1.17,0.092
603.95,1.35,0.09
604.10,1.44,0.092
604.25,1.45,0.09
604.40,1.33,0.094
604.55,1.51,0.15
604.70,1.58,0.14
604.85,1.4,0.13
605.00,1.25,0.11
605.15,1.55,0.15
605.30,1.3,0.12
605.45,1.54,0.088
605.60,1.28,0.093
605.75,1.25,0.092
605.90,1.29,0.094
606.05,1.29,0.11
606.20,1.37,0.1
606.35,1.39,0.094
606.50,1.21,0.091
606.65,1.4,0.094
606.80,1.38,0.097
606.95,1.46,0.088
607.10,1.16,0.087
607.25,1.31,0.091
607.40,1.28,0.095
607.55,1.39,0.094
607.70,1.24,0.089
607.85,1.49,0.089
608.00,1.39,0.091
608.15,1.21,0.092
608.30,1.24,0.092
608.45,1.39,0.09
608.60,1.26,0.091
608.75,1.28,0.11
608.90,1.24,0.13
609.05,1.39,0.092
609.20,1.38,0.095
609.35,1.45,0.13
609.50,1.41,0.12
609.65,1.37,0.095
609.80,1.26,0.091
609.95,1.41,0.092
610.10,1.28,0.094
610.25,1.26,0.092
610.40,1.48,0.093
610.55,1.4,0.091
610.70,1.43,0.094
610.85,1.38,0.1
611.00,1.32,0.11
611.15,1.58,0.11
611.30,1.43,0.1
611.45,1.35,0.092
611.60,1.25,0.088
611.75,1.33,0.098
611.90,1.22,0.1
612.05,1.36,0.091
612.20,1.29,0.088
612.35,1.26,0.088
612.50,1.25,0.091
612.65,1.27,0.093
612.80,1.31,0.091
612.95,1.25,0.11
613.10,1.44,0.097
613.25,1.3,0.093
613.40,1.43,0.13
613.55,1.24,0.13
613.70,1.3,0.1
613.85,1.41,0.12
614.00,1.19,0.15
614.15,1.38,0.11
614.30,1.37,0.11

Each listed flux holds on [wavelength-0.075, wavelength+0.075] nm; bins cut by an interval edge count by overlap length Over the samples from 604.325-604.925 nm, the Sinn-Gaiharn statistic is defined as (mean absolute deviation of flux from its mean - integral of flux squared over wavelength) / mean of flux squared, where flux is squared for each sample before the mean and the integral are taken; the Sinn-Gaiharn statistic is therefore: -0.558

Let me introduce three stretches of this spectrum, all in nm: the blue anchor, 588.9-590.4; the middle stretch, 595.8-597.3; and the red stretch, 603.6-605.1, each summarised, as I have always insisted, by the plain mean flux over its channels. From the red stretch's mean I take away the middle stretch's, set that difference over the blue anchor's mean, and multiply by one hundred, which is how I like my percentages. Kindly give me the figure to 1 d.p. 6.6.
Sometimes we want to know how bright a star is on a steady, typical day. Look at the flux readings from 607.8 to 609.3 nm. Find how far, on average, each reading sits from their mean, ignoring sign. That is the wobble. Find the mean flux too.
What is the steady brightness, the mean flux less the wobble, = 1.25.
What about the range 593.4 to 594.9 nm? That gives 1.30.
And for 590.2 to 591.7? 1.21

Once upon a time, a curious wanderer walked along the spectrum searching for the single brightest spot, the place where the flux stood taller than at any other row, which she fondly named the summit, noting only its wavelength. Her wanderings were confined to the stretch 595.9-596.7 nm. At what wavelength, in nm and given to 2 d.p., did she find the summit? 596.30 nm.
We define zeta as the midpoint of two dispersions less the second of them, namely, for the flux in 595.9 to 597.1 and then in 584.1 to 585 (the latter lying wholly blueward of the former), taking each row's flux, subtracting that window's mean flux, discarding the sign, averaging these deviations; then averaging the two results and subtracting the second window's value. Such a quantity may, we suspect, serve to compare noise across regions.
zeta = -0.029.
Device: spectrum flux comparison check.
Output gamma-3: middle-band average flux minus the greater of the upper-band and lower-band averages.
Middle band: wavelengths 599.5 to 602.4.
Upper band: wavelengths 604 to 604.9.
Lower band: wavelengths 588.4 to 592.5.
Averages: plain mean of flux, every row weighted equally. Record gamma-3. -0.13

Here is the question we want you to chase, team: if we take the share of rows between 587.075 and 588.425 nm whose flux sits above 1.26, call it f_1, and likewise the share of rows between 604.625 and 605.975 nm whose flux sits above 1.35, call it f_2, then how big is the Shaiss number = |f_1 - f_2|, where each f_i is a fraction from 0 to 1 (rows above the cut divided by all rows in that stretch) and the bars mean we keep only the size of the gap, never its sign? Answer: 0.2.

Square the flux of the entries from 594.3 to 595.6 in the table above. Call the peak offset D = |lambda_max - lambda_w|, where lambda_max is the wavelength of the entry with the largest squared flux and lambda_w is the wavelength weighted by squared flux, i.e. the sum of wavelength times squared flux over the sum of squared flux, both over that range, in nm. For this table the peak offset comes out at 0.42 nm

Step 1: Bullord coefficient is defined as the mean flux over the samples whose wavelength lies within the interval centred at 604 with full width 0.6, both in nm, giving 1.35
